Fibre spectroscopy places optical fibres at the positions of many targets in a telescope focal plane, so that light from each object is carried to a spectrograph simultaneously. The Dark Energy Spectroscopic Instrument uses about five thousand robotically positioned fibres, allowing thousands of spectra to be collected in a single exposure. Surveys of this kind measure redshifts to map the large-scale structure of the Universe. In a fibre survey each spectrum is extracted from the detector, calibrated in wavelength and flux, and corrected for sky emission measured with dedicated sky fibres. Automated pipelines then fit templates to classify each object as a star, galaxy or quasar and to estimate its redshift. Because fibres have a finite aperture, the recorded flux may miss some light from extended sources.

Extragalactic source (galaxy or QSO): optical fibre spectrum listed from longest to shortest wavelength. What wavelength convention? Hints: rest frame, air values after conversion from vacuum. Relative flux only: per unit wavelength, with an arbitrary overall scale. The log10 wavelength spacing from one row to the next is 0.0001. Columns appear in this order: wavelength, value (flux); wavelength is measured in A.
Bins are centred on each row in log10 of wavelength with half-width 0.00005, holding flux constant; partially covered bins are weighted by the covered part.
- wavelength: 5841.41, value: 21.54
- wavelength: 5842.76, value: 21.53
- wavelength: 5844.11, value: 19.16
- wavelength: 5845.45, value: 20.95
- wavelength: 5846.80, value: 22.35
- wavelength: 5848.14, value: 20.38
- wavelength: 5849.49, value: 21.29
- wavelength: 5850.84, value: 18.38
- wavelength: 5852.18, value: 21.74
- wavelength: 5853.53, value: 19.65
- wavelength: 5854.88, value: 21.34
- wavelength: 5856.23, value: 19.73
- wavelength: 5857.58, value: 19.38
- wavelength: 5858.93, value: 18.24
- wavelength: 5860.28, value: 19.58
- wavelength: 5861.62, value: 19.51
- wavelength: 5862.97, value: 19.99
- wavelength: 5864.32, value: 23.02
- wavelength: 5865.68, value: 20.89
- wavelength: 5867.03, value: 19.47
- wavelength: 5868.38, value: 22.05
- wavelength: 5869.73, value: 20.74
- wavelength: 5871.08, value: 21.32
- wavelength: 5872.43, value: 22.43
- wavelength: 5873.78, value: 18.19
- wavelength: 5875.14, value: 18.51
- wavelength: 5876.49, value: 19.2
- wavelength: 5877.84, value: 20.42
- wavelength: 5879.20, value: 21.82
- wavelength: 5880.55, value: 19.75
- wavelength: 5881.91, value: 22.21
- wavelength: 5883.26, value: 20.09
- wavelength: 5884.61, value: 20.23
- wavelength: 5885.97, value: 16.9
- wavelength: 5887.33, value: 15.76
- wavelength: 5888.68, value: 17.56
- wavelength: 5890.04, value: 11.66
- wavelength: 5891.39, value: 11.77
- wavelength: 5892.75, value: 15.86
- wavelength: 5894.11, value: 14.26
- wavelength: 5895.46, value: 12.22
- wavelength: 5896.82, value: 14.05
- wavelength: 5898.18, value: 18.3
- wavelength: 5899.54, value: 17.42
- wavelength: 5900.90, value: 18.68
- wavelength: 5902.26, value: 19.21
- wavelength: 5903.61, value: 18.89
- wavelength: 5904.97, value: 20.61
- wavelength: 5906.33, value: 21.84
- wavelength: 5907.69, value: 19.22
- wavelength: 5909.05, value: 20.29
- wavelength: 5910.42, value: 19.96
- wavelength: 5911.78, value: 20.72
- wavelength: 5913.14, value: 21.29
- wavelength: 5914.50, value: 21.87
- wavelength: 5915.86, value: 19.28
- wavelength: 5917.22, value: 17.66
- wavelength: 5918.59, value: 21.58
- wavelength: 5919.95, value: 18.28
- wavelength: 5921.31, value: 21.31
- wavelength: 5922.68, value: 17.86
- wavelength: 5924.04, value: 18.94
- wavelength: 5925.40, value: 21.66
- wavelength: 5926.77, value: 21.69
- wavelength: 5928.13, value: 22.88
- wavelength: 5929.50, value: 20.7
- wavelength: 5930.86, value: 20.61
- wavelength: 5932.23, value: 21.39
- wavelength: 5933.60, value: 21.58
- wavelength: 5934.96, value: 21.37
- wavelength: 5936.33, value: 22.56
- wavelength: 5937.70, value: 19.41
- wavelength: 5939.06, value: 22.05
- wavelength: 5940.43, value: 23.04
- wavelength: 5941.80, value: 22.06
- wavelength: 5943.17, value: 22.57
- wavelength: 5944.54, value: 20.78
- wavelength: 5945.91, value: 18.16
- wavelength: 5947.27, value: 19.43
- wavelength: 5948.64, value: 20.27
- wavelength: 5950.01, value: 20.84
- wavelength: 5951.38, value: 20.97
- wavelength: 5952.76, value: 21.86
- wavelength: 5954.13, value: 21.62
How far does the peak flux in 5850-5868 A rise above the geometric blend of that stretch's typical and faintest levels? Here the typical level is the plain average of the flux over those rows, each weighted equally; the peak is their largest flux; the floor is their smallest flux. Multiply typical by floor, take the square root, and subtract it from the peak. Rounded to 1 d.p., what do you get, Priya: 3.9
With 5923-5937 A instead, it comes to 2.8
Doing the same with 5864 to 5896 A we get 8.3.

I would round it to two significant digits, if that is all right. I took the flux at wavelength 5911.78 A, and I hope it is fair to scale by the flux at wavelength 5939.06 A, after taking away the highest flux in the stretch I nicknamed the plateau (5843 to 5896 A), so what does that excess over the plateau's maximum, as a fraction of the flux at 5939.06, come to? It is -0.10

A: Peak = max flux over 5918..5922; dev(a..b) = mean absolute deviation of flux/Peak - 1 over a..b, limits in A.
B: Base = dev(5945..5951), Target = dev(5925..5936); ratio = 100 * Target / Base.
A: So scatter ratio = 53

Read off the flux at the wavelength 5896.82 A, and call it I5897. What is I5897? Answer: 14.05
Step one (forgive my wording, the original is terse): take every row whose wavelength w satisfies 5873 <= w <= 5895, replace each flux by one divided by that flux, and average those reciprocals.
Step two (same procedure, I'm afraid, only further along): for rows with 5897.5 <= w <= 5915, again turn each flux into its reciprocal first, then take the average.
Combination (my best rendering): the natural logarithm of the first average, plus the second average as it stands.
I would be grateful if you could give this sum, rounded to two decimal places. -2.79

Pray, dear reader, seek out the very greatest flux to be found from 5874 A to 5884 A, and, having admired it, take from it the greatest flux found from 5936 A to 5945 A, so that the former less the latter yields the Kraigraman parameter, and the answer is -0.8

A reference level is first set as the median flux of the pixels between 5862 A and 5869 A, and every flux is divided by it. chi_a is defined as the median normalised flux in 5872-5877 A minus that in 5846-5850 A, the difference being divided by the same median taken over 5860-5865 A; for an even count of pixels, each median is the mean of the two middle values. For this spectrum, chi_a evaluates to -0.12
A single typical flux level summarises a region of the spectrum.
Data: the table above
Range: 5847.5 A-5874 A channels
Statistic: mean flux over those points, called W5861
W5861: 20.4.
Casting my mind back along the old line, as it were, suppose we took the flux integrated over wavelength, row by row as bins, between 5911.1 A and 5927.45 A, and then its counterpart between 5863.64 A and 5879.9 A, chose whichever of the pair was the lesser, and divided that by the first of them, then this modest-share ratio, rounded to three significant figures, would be 1.00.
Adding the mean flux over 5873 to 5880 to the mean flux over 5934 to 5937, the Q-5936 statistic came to 41.6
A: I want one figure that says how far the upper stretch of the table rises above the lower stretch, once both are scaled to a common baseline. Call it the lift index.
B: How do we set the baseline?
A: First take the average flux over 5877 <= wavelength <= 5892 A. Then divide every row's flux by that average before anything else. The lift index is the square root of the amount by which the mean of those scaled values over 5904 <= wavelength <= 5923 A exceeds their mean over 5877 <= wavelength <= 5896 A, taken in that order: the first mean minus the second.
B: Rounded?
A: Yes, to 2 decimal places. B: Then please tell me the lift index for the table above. 0.40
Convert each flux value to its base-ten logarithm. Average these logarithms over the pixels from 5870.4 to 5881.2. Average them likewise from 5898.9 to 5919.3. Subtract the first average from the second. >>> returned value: -0.007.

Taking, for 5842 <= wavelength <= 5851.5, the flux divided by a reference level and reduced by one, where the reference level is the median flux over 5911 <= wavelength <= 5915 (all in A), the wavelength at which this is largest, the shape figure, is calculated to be 5846.80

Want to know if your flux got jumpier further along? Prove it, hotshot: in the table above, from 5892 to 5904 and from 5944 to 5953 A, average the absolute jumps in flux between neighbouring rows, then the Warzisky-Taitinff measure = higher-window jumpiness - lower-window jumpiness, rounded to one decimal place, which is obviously -0.5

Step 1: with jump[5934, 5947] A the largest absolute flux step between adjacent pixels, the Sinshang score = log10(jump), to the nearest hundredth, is 0.50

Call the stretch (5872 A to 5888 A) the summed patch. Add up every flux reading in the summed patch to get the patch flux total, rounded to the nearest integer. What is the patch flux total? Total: 236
